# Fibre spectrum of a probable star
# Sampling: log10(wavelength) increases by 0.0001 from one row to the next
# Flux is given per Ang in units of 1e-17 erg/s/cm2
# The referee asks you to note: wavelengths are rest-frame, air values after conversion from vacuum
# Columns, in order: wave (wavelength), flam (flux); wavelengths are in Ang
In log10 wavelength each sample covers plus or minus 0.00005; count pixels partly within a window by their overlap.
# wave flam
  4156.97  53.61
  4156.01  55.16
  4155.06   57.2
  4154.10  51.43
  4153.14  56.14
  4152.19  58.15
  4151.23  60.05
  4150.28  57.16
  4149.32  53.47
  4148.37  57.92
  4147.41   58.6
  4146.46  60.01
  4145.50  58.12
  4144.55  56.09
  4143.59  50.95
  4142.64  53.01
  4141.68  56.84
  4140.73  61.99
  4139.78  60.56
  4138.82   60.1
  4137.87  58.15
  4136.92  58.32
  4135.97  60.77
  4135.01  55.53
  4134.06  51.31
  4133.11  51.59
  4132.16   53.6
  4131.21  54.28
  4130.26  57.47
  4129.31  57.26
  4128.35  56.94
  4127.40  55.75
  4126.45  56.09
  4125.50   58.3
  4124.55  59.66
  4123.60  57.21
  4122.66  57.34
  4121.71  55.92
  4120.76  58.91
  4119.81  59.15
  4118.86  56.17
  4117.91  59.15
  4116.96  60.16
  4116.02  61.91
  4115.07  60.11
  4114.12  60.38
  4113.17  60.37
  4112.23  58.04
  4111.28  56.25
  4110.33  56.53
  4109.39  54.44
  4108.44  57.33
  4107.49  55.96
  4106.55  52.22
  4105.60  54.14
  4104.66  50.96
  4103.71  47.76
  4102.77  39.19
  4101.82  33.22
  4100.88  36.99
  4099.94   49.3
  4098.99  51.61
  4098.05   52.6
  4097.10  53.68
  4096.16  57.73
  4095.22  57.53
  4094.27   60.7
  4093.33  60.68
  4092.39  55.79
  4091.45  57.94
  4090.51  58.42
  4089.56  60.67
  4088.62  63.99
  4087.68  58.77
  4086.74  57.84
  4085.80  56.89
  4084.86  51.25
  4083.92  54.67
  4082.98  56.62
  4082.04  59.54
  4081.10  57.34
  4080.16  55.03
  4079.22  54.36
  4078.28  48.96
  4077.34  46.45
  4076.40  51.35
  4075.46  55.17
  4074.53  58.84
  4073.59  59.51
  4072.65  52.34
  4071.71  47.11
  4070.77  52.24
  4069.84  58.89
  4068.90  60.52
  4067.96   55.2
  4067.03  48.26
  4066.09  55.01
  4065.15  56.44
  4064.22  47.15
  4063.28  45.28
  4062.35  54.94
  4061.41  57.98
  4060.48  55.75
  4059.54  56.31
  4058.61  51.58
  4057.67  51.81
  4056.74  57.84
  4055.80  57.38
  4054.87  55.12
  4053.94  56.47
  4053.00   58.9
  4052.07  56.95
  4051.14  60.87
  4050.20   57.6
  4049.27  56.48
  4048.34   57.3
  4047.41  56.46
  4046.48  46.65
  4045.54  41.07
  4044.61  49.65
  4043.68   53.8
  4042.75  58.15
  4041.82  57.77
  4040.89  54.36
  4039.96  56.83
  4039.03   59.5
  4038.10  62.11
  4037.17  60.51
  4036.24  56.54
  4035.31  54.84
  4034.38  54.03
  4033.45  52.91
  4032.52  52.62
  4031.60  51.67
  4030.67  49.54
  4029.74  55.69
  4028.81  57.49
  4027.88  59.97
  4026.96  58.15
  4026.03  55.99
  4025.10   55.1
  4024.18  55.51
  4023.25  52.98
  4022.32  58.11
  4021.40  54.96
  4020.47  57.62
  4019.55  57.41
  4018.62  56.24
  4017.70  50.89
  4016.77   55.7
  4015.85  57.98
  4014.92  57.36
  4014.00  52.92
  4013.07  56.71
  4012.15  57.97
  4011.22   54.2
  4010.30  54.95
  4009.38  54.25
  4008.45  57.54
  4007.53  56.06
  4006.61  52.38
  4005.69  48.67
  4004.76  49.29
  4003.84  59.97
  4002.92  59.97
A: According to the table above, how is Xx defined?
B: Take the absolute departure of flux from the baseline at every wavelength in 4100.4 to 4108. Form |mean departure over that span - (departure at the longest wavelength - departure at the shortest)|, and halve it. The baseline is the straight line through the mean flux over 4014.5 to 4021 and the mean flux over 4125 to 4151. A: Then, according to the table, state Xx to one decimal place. 14.6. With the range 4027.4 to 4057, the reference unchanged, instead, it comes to 2.6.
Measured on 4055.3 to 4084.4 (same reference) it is 1.4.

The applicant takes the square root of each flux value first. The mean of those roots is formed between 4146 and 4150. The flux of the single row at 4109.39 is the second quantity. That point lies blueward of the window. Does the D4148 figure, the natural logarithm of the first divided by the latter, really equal -1.97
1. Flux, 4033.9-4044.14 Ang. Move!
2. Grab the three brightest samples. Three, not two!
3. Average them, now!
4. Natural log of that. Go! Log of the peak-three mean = 4.11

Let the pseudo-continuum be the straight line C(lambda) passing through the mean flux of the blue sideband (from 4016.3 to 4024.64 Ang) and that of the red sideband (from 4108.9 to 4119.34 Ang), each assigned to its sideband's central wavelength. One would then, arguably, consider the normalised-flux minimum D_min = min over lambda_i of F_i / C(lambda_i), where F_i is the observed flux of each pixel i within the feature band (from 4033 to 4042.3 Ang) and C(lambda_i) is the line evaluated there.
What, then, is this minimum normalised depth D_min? 0.95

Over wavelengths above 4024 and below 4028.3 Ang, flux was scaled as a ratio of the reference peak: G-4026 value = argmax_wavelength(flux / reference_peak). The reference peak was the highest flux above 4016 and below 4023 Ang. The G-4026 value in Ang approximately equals 4027.88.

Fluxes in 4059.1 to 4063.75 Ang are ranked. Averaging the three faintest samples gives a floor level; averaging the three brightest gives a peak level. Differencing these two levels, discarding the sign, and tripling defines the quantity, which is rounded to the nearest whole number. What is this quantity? 14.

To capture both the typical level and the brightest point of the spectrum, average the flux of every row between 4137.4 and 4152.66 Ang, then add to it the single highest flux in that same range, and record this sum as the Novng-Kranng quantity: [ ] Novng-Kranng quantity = 120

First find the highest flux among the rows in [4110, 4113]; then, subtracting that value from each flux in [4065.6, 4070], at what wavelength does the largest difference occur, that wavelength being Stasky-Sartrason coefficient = 4068.90 Ang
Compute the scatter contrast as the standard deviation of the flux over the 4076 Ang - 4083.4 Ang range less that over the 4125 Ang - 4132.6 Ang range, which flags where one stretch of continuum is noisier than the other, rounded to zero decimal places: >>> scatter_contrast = 3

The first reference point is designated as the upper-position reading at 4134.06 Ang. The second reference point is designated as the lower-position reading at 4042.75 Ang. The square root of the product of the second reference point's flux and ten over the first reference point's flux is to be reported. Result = 3.37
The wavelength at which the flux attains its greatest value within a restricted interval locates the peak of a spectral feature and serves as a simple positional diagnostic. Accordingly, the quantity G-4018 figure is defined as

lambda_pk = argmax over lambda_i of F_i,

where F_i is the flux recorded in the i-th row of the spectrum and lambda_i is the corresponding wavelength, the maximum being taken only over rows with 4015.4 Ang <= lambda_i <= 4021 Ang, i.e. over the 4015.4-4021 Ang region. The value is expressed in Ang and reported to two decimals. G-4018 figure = 4015.85 Ang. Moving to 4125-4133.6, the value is 4125.50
